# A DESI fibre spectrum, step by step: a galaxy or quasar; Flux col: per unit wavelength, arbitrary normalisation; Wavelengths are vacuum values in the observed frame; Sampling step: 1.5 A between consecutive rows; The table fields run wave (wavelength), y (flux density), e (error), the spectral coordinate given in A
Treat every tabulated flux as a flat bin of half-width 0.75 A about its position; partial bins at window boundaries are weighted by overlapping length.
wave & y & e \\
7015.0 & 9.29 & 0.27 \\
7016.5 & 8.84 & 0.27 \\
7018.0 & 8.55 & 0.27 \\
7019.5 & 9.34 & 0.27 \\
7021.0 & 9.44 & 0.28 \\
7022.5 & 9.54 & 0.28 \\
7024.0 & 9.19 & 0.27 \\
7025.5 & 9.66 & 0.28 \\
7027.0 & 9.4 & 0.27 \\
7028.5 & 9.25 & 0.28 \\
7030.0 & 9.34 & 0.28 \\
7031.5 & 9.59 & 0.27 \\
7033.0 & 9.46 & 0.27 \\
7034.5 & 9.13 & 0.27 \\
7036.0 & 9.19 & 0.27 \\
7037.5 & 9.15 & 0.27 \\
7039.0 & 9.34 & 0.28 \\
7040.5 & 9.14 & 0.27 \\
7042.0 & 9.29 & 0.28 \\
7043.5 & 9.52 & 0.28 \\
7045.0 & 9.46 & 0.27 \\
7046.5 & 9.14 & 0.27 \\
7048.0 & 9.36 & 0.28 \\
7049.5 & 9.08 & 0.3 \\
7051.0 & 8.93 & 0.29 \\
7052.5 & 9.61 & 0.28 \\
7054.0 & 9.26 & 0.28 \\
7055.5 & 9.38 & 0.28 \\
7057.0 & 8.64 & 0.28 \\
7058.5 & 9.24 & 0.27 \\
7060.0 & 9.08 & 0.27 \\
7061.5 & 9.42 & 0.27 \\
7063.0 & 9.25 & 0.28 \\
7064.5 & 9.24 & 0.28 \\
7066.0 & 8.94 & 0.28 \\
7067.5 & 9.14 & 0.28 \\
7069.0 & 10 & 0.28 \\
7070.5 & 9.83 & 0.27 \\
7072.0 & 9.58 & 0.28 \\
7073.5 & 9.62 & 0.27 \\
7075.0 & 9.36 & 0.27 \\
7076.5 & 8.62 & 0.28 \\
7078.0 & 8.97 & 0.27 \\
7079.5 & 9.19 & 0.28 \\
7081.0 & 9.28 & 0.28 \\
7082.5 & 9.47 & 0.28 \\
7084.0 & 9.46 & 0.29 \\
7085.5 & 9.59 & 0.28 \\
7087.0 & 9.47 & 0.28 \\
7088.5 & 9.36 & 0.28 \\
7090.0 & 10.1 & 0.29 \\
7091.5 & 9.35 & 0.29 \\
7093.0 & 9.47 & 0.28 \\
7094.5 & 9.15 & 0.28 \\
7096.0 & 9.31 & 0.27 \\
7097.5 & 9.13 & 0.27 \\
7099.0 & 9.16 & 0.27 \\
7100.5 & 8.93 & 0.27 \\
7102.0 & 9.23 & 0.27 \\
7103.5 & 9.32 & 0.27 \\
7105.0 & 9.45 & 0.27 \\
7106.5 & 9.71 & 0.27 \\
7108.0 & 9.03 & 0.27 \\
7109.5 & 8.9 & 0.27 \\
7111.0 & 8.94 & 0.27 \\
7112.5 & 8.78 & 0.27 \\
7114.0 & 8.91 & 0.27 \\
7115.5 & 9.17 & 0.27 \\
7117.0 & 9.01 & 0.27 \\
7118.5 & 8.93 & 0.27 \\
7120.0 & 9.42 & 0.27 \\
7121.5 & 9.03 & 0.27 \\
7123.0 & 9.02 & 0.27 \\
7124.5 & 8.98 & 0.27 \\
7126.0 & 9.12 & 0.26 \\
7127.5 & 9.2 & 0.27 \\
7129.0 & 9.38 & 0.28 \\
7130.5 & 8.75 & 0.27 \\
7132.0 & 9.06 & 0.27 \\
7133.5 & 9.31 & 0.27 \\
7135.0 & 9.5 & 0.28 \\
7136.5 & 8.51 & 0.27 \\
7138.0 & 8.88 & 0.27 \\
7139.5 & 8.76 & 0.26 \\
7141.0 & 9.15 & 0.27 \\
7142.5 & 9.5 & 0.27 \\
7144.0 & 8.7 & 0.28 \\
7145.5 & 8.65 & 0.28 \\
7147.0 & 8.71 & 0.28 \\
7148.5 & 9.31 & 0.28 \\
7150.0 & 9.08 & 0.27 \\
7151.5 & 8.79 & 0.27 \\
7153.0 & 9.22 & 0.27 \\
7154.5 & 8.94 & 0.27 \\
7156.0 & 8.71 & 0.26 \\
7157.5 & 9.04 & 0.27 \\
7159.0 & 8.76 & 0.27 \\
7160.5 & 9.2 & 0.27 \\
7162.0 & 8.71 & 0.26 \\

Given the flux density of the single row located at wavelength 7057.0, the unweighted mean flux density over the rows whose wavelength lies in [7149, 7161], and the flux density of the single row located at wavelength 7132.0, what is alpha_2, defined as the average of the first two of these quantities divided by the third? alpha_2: 0.972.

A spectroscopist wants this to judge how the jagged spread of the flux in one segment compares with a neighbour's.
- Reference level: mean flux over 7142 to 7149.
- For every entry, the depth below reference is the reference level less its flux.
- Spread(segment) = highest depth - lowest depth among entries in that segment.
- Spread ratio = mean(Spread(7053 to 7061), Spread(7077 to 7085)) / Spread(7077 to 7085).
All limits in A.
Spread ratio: 1.24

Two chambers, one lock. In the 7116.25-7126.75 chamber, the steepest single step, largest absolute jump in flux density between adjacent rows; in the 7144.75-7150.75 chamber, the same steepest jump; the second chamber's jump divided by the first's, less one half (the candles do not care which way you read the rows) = 0.72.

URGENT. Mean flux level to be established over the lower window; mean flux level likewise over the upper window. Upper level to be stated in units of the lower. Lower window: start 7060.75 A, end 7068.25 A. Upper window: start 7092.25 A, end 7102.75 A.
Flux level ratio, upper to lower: 1.00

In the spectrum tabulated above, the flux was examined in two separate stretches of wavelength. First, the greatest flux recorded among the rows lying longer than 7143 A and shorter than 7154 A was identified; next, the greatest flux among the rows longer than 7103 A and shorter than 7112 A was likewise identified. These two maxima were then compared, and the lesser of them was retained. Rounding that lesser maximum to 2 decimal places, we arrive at 9.31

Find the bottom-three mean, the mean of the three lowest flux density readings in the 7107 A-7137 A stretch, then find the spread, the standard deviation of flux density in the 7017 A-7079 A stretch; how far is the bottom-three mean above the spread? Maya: 8.38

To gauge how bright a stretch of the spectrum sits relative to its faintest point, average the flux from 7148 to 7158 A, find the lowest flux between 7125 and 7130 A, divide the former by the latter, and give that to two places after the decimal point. 0.99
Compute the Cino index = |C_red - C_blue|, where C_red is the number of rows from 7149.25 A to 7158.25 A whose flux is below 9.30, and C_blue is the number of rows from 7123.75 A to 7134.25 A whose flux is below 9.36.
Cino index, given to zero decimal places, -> 0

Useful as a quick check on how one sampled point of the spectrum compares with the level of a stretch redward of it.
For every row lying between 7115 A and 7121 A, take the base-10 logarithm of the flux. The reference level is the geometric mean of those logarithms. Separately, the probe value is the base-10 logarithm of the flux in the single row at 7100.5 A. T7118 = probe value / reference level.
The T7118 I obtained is 0.99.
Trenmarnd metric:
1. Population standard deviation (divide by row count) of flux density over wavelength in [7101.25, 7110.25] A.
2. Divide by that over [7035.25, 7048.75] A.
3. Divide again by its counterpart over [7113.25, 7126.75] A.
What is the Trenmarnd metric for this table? 13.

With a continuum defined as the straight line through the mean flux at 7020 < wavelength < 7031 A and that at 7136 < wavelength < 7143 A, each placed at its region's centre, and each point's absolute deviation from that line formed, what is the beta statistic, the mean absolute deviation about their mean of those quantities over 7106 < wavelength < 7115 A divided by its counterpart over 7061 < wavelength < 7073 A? 0.66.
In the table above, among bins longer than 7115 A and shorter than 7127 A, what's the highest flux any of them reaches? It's 9.42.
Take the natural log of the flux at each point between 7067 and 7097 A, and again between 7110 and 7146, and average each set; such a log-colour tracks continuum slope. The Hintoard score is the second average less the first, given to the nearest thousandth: -0.042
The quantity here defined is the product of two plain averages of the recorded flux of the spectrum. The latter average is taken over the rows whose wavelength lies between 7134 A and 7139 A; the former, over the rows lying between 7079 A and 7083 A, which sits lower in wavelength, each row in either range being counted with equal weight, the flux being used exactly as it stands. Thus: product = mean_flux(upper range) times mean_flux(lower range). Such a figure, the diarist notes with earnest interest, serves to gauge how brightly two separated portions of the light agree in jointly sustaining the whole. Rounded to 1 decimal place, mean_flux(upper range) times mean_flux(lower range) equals 83.5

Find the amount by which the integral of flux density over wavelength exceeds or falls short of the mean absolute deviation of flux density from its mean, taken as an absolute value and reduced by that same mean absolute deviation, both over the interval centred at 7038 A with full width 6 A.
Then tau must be 55.1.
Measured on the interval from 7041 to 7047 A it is 55.8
